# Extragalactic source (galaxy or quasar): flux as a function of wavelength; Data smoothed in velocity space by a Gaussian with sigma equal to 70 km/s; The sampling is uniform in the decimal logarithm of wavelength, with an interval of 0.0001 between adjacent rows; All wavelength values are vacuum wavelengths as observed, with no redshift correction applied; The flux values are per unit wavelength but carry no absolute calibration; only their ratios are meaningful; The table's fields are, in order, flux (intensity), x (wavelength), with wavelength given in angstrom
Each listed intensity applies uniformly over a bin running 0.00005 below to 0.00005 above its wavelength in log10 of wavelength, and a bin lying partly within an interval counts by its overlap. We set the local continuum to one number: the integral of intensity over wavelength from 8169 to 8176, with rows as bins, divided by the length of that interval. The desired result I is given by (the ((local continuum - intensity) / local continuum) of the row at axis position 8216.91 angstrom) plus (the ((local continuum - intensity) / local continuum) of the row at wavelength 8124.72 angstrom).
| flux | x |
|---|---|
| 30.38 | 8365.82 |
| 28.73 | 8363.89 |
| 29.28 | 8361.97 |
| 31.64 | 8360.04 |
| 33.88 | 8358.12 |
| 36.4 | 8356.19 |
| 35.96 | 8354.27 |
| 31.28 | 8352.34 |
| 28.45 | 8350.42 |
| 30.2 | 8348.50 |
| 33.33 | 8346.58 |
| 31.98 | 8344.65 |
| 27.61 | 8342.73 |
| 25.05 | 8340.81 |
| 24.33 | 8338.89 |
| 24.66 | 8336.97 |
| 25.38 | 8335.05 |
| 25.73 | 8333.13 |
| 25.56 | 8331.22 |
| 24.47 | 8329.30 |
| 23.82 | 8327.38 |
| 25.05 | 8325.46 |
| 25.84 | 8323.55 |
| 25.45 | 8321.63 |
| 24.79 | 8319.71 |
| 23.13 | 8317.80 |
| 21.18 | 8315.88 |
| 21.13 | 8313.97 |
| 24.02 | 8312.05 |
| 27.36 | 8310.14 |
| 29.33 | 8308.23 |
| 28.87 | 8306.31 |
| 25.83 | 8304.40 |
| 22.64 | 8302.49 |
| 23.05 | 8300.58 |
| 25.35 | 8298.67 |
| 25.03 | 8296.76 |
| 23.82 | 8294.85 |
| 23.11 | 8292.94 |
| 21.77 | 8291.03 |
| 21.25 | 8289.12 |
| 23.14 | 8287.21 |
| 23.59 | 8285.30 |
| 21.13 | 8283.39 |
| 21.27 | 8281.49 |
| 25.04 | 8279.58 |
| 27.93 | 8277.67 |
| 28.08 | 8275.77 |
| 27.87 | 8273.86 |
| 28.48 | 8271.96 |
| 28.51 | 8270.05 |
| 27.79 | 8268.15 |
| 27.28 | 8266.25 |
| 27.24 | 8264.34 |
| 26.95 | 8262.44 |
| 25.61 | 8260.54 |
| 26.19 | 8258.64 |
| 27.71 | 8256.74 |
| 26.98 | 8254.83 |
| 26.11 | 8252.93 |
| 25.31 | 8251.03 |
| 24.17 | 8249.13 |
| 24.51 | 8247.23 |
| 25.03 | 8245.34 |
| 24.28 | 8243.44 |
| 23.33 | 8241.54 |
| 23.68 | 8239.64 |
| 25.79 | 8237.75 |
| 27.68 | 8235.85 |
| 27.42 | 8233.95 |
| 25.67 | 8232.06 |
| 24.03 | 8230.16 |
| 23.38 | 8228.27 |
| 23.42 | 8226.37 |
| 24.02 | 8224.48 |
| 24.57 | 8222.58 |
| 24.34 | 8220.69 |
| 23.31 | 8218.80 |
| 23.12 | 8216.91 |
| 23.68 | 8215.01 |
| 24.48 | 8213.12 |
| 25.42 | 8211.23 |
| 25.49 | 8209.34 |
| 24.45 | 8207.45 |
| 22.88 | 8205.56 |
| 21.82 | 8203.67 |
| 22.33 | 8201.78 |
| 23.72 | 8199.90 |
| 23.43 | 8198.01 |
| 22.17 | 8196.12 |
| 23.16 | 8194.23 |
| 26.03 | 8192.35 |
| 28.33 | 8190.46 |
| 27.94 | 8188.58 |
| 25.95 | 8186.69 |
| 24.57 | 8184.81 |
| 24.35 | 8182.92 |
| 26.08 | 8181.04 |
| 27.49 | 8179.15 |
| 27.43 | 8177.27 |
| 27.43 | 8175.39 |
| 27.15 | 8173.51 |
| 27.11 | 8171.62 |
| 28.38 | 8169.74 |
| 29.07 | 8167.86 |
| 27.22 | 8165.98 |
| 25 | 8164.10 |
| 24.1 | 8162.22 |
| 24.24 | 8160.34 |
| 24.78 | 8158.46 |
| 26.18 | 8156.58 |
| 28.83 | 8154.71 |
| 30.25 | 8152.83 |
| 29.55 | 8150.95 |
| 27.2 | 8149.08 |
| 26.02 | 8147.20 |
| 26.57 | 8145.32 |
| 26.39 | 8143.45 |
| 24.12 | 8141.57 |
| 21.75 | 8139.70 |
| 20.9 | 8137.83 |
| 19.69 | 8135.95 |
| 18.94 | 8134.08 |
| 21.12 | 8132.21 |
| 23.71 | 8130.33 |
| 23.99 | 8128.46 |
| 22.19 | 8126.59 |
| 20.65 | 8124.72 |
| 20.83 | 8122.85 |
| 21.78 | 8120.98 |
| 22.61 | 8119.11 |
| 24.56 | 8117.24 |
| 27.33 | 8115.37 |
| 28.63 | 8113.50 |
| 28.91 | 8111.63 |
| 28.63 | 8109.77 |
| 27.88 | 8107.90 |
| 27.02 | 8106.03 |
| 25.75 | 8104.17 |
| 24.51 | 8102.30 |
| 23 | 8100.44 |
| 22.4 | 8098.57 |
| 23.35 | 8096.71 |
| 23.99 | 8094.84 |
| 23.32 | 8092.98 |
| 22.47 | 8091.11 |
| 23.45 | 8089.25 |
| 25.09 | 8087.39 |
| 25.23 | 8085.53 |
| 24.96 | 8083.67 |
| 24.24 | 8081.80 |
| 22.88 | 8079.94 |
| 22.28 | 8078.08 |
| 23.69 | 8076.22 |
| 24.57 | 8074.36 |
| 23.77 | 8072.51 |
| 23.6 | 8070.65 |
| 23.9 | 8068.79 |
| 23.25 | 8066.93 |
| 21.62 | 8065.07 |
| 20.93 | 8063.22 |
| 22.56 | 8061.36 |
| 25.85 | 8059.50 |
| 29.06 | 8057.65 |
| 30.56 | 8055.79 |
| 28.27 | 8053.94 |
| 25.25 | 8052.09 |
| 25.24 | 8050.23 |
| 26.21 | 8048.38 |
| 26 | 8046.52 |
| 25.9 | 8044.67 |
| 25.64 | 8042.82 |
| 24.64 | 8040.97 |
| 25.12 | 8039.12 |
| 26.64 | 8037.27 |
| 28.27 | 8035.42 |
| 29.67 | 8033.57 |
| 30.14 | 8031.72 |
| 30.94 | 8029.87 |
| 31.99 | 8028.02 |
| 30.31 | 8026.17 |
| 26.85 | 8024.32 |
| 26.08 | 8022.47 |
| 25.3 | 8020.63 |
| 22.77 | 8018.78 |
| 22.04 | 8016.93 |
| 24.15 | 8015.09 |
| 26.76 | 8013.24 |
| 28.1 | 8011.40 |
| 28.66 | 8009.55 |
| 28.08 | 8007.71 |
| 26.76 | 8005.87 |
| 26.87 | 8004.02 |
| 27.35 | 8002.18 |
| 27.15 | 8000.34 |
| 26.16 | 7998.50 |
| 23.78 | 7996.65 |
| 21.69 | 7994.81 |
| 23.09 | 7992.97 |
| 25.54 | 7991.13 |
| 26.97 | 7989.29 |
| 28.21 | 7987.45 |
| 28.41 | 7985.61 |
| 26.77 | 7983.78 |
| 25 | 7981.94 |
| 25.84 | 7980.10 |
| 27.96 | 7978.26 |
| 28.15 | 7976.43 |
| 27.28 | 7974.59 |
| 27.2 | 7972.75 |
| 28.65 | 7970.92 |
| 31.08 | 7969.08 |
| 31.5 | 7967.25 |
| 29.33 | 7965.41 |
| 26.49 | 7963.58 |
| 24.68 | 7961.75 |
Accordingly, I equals 0.4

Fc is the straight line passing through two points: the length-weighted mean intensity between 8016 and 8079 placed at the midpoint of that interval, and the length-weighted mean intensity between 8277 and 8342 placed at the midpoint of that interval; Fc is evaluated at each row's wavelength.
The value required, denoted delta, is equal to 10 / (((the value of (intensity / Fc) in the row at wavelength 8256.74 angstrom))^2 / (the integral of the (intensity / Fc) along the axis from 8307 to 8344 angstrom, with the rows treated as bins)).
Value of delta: 302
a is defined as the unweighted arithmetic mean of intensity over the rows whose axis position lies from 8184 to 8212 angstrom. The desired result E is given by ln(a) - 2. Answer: 1.20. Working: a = 24.5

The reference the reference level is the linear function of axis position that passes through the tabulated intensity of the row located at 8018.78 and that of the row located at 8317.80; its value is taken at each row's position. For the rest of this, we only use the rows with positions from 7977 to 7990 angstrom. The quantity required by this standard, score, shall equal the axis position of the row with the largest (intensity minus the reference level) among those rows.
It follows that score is 7985.61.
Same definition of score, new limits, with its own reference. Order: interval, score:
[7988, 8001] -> 8000.34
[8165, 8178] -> 8167.86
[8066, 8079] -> 8074.36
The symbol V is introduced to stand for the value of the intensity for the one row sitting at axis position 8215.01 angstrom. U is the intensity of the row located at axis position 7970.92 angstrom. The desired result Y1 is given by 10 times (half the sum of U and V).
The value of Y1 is 262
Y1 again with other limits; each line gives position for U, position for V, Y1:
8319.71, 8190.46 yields 266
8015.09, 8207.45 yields 243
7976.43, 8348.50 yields 292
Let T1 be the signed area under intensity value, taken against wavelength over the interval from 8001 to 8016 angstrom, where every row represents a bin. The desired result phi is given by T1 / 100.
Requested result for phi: 4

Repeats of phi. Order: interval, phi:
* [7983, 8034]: 14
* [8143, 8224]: 21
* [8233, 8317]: 21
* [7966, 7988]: 6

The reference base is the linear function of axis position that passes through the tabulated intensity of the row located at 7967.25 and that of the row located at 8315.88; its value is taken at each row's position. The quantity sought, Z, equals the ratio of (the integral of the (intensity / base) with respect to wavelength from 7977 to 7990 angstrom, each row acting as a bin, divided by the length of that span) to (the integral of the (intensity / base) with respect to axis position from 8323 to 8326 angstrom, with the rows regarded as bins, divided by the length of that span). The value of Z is 0.72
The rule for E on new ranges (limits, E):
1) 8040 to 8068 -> 1.23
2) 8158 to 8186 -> 1.27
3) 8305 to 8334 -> 1.22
